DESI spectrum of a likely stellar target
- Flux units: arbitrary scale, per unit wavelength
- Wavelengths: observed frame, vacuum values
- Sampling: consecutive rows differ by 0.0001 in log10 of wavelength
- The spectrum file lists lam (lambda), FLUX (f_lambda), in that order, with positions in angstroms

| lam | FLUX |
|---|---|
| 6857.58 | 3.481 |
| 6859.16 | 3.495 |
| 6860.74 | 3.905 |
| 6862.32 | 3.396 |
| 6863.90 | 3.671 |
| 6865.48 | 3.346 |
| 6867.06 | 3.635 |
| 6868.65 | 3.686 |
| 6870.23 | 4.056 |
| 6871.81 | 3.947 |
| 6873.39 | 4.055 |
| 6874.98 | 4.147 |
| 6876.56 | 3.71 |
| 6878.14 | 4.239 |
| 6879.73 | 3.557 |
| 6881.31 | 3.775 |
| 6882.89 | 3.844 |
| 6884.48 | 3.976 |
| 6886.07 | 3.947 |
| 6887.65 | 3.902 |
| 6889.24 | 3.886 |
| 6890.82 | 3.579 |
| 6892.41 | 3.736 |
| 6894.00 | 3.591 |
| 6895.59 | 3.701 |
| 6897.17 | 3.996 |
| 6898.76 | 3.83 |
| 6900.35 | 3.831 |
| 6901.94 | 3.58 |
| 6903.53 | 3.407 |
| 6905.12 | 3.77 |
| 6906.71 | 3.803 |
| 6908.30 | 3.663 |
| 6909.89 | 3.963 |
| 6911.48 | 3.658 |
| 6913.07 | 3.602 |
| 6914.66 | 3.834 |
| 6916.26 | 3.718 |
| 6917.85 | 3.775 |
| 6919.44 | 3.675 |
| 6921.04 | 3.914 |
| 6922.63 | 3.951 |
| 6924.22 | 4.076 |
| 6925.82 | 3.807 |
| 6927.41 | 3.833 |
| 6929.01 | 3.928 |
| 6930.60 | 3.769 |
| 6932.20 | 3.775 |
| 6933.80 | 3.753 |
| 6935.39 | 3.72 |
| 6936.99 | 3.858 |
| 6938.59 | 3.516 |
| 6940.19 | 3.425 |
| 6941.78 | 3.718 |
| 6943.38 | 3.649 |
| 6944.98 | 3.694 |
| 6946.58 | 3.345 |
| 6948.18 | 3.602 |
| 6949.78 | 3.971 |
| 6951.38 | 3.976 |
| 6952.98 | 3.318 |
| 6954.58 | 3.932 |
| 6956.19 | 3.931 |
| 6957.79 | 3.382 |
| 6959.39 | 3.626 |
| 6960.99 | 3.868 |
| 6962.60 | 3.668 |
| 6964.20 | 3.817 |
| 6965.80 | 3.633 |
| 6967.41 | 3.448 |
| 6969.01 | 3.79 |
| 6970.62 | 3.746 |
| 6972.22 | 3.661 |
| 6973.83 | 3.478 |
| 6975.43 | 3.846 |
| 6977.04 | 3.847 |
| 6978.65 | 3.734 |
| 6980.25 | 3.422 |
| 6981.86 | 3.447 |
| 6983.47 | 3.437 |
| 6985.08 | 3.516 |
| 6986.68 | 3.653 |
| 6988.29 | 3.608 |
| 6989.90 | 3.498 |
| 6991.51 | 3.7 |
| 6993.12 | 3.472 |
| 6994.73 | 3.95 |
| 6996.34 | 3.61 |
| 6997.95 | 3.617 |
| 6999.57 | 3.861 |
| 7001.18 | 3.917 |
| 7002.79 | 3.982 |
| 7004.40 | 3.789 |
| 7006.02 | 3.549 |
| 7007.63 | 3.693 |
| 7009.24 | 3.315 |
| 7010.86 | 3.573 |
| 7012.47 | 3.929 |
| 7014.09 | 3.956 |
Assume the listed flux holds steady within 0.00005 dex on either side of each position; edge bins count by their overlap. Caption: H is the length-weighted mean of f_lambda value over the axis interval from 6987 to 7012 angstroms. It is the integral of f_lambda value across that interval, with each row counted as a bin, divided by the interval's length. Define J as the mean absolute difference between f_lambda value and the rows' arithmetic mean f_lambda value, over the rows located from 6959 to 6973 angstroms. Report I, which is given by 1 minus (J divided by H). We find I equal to 0.973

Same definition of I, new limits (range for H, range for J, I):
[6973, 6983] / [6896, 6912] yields 0.962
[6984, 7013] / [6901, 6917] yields 0.968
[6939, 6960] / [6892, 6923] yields 0.968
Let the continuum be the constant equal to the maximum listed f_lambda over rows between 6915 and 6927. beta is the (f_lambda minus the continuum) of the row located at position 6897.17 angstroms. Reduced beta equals -0.1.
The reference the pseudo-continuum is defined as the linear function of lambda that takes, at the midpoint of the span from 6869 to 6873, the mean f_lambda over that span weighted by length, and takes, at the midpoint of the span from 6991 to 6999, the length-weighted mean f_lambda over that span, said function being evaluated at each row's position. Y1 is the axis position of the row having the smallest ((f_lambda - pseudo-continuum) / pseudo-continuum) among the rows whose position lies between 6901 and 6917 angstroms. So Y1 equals 6903.53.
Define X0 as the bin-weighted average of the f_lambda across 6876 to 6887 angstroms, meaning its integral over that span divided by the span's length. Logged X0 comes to 3.87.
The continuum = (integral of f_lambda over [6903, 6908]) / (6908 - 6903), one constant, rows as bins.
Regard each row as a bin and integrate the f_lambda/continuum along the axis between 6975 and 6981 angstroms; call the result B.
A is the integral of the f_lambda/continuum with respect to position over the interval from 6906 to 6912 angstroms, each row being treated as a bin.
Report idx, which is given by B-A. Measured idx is -0.1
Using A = 6.2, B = 6.05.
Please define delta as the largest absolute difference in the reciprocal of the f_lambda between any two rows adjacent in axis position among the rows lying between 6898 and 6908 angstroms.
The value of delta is 0.028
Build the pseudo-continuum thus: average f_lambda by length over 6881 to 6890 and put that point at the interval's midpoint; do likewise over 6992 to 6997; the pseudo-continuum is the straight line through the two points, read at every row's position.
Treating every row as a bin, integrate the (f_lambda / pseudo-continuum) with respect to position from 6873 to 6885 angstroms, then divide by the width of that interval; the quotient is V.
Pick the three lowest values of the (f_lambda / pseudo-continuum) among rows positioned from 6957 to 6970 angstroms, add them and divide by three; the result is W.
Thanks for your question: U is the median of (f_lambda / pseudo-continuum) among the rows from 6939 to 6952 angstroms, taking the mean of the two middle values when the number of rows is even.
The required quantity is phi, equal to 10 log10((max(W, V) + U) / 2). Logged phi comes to -0.06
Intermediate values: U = 0.971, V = 1.000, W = 0.931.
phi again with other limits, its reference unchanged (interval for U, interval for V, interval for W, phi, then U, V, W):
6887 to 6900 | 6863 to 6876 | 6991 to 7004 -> -0.11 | 0.977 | 0.971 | 0.969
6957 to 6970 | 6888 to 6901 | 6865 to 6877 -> -0.11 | 0.976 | 0.973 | 0.905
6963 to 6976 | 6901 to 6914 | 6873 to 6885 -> -0.11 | 0.994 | 0.957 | 0.942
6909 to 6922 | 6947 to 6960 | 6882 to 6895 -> -0.08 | 0.978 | 0.986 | 0.937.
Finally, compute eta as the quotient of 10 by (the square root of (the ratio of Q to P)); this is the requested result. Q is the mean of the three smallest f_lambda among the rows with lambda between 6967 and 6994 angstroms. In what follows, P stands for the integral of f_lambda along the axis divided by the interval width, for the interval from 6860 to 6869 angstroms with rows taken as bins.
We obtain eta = 10.2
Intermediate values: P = 3.60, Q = 3.44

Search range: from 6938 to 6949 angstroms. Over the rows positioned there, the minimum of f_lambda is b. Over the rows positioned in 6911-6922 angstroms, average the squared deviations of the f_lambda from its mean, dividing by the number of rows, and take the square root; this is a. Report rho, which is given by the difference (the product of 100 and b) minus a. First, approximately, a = 0.10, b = 3.345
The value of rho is 334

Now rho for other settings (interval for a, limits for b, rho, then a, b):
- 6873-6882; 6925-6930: 380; 0.25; 3.807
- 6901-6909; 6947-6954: 332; 0.14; 3.318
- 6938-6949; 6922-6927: 381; 0.13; 3.807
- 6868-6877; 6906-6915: 360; 0.18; 3.602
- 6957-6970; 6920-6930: 381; 0.16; 3.807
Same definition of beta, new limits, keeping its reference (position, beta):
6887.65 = -0.2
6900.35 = -0.2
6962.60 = -0.4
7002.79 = -0.1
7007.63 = -0.4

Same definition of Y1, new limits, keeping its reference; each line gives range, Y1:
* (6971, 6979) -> 6973.83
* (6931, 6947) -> 6946.58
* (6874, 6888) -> 6879.73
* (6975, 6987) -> 6980.25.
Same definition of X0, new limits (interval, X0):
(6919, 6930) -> 3.89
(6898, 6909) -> 3.70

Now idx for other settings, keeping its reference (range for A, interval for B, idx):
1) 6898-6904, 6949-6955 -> 0.2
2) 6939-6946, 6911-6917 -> -0.8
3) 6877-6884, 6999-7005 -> -1.0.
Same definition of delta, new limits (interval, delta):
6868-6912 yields 0.045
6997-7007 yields 0.018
